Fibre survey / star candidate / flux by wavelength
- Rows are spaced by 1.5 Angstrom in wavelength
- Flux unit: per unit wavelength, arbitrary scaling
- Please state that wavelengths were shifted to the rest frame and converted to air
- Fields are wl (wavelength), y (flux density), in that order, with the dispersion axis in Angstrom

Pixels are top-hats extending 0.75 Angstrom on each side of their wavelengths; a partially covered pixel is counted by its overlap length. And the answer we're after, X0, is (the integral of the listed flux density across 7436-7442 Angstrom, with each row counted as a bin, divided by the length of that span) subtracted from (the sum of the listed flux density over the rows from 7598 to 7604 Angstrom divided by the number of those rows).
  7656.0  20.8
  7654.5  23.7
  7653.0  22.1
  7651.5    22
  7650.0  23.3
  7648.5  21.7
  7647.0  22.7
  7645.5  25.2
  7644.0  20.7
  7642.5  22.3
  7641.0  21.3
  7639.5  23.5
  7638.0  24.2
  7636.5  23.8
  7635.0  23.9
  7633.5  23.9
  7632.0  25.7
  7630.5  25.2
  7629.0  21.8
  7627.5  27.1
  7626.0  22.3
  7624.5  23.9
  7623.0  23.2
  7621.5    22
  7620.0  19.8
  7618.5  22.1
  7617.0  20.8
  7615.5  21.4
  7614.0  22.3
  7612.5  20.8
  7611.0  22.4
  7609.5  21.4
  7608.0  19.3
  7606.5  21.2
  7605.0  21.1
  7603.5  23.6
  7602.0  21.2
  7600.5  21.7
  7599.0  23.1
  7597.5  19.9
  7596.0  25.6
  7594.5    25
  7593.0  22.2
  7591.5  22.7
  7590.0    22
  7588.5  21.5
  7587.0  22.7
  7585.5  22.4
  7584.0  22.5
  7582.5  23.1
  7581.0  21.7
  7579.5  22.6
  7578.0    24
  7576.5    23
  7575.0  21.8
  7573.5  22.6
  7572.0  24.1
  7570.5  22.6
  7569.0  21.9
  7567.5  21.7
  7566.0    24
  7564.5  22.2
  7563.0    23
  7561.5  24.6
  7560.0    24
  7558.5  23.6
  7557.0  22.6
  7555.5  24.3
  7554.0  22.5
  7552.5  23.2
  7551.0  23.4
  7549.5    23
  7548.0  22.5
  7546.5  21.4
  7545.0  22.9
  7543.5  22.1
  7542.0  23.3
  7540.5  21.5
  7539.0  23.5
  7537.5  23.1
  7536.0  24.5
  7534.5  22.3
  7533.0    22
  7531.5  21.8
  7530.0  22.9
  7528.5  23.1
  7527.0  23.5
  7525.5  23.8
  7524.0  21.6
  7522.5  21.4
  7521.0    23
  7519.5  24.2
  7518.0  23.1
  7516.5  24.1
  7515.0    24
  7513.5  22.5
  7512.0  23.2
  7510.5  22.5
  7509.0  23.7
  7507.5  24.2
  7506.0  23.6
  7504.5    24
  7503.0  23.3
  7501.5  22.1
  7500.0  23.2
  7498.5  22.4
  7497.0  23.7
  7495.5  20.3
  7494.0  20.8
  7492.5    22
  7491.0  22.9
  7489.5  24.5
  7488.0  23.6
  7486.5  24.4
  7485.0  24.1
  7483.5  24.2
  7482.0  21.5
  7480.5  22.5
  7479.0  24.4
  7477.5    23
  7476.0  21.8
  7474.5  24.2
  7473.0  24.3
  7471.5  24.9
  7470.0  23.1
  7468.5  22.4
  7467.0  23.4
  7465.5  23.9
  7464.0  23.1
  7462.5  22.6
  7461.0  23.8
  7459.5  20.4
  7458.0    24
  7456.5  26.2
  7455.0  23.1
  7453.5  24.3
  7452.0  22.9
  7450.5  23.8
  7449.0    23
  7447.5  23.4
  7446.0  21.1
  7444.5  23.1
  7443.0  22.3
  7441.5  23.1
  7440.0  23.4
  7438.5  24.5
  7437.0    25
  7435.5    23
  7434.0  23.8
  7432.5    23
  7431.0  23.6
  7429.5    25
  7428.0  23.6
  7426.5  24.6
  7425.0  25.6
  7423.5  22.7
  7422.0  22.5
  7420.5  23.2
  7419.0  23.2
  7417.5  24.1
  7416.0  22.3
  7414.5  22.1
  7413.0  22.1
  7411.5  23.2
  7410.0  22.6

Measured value -1.6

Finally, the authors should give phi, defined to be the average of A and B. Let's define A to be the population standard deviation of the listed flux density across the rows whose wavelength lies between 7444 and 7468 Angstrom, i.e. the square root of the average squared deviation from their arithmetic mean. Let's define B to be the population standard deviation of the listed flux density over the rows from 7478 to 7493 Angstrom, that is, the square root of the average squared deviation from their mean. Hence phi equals 1.1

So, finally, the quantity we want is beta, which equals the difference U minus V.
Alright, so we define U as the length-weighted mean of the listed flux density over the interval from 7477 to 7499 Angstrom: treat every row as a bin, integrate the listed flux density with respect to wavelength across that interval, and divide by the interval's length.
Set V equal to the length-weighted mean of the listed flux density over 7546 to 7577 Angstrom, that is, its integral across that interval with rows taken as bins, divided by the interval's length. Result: 0.0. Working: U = 23.0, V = 23.0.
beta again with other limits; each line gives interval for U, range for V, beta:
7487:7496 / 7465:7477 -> -1.0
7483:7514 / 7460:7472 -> -0.2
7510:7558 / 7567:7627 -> 0.7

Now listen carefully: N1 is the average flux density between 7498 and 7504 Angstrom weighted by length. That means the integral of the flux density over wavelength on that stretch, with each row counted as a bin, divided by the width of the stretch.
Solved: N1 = 22.8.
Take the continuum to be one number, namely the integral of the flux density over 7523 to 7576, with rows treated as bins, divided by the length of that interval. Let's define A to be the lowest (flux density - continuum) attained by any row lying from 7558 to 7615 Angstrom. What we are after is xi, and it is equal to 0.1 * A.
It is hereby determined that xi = -0.36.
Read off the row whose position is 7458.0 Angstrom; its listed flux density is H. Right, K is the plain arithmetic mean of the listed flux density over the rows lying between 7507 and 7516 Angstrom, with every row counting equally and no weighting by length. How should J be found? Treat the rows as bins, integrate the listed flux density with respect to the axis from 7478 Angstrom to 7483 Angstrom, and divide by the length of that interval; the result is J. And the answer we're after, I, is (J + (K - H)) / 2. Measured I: 11.1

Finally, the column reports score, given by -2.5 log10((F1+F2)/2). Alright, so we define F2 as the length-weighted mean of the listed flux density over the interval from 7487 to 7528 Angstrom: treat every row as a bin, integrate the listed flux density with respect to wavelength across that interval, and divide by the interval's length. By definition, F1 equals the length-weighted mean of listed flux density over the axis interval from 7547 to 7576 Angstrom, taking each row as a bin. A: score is -3.41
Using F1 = 23.0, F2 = 23.02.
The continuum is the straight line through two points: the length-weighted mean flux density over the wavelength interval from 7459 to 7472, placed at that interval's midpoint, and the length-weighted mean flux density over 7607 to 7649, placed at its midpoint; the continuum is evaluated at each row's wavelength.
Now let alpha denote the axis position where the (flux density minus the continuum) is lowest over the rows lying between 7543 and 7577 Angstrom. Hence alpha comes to 7546.5 Angstrom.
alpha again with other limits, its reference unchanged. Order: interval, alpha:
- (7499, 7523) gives 7522.5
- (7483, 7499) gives 7495.5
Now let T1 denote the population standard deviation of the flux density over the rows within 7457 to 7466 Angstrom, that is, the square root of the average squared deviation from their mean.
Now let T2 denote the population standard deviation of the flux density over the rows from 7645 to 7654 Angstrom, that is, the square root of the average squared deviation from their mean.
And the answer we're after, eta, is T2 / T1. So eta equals 0.94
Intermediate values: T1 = 1.2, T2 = 1.18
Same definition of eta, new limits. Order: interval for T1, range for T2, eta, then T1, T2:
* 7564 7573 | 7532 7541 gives 1.05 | 1.0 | 1.00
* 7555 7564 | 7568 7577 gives 1.09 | 0.7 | 0.77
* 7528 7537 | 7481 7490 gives 1.14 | 0.9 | 1.03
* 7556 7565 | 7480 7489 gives 1.27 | 0.8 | 1.05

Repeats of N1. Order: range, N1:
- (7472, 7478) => 23.4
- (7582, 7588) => 22.6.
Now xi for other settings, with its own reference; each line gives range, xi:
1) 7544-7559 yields -0.15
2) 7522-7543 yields -0.15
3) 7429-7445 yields -0.06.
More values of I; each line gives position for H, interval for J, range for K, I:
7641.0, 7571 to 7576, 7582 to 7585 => 12.2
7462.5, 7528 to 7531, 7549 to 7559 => 11.8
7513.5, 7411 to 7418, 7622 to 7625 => 11.9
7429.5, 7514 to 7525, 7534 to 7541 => 10.5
